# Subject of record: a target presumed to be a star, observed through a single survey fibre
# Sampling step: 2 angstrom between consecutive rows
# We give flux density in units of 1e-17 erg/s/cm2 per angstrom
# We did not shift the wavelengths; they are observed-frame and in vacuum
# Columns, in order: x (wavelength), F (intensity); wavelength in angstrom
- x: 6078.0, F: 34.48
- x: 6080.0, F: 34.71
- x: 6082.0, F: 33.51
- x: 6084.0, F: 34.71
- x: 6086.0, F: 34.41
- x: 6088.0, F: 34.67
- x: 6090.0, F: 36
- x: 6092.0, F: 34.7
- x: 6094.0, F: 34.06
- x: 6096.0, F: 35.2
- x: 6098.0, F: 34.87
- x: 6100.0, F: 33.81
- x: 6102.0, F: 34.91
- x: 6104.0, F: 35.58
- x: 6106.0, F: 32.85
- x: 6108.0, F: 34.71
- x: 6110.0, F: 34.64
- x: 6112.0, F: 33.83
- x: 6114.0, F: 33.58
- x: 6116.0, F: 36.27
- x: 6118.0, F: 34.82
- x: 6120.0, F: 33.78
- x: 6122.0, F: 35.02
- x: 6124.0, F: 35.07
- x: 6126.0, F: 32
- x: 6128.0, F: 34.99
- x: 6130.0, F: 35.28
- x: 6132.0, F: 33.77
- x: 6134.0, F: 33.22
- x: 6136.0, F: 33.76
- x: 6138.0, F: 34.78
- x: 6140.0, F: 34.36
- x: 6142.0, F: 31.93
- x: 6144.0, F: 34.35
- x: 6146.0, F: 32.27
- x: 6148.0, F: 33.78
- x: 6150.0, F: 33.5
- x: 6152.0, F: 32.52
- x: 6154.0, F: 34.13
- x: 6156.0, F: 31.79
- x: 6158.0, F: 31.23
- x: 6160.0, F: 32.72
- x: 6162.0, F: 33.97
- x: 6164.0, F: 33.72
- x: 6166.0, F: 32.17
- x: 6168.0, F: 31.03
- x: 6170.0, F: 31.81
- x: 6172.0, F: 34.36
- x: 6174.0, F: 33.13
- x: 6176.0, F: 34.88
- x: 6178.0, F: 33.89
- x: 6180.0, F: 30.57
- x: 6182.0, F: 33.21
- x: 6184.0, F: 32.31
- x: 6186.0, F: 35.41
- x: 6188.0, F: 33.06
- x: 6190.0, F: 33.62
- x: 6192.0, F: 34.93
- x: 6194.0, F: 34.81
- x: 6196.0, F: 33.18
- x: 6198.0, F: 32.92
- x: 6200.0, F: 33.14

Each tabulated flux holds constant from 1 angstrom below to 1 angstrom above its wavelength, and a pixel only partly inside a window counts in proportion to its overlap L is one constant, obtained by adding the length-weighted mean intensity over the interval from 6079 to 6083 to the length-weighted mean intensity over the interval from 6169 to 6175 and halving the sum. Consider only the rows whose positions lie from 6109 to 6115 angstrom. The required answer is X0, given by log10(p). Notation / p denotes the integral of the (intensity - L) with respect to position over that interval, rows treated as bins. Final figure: 0.4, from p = 2.5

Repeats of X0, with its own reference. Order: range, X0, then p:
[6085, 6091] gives 0.9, 8.5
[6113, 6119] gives 0.9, 7.7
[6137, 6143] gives -0.3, 0.5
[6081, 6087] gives 0.6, 3.6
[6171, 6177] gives 0.5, 3.1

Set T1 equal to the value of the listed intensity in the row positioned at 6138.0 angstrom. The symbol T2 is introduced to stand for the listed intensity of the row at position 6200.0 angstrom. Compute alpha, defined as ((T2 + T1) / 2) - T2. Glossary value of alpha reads 0.8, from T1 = 34.78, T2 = 33.14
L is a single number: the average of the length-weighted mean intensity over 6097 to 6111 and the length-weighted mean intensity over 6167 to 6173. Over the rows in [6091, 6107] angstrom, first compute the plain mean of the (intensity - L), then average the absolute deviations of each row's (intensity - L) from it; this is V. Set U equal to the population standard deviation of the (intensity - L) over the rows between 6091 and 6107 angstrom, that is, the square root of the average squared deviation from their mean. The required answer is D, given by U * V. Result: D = 0.6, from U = 0.82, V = 0.69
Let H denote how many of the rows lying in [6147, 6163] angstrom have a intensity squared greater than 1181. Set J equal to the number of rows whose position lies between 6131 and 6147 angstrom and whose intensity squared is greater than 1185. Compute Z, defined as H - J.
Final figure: -1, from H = 0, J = 1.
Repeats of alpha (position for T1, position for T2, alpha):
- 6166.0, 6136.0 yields -0.8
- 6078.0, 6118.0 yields -0.2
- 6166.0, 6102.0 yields -1.4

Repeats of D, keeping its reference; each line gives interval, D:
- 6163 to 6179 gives 1.4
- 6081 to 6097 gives 0.3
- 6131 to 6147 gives 0.8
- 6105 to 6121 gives 0.8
